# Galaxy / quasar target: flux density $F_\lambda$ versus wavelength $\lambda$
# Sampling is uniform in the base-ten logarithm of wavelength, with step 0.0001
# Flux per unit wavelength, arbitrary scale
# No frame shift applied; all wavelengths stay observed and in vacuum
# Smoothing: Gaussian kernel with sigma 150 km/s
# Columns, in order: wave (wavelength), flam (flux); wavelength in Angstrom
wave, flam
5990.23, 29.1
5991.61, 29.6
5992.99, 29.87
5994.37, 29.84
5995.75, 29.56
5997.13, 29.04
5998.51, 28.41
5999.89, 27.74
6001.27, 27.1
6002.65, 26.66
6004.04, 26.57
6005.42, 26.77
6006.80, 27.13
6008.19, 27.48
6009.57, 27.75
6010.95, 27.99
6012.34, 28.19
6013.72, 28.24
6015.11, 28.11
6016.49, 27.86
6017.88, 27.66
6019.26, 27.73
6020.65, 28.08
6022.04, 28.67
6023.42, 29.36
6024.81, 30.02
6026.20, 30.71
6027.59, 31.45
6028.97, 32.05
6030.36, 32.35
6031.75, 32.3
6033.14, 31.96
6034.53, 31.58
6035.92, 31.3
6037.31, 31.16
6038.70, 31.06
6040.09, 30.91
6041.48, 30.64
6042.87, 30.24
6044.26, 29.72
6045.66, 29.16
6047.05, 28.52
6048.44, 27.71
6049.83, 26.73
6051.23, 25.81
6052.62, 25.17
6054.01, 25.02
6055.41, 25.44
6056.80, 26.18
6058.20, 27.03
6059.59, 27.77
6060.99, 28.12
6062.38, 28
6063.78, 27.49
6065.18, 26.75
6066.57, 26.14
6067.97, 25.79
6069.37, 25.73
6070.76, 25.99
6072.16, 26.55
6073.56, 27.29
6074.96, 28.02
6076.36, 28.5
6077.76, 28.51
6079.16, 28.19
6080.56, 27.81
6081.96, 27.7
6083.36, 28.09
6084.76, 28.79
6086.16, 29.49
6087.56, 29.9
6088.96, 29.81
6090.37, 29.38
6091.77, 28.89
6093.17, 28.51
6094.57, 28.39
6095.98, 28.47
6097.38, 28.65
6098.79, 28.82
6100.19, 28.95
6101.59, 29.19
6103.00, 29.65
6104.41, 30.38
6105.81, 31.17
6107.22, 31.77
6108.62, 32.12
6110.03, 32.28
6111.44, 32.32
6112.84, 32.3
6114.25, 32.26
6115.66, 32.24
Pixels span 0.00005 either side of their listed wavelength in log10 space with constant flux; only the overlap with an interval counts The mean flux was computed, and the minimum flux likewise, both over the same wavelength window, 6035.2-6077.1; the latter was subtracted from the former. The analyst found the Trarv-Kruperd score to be 2.8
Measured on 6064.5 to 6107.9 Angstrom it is 2.7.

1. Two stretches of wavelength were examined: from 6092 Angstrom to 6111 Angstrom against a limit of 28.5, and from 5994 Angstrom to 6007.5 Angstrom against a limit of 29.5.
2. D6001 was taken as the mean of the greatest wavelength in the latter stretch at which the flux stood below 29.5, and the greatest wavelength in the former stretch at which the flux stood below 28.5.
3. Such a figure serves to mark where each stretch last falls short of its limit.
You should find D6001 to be 6051.4 Angstrom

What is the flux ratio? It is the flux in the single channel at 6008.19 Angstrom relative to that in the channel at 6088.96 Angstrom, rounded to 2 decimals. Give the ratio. 0.92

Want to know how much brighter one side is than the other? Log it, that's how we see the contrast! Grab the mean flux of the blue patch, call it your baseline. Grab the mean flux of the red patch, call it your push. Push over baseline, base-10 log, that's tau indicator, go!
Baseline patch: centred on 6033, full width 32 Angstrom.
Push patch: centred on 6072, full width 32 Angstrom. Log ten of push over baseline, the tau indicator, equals -0.040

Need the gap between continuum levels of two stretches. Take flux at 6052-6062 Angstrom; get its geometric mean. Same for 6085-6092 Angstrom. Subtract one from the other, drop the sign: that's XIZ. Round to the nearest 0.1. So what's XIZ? 3.1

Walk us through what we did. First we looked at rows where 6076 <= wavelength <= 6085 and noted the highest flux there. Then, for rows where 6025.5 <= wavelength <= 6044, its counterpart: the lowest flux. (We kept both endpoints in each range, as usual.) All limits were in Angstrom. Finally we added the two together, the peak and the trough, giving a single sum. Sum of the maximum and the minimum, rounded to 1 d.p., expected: 59.0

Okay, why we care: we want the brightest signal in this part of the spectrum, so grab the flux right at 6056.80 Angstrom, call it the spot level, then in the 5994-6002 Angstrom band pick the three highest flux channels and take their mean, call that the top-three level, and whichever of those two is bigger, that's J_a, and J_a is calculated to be 29.5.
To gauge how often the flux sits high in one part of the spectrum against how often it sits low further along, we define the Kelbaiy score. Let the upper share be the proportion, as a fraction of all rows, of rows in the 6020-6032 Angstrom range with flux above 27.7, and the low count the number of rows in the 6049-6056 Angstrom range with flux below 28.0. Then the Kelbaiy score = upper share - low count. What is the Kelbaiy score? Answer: -4.0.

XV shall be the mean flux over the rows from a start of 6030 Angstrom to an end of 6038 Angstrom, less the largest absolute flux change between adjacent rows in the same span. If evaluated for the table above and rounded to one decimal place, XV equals 31.4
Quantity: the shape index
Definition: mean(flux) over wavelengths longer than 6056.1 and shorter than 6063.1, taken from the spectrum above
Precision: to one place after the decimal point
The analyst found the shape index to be 27.4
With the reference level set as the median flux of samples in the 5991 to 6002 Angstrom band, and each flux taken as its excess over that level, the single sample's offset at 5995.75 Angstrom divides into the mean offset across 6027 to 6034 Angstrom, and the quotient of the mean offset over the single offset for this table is 10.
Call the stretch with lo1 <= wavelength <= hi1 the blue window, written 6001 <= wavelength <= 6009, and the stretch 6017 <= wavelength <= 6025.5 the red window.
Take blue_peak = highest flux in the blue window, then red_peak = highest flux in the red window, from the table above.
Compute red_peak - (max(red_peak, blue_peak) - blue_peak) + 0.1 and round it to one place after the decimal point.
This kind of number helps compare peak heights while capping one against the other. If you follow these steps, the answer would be 27.6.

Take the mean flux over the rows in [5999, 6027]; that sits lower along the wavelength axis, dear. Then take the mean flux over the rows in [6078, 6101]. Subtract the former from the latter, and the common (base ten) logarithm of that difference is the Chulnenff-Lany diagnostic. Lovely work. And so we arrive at -0.13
